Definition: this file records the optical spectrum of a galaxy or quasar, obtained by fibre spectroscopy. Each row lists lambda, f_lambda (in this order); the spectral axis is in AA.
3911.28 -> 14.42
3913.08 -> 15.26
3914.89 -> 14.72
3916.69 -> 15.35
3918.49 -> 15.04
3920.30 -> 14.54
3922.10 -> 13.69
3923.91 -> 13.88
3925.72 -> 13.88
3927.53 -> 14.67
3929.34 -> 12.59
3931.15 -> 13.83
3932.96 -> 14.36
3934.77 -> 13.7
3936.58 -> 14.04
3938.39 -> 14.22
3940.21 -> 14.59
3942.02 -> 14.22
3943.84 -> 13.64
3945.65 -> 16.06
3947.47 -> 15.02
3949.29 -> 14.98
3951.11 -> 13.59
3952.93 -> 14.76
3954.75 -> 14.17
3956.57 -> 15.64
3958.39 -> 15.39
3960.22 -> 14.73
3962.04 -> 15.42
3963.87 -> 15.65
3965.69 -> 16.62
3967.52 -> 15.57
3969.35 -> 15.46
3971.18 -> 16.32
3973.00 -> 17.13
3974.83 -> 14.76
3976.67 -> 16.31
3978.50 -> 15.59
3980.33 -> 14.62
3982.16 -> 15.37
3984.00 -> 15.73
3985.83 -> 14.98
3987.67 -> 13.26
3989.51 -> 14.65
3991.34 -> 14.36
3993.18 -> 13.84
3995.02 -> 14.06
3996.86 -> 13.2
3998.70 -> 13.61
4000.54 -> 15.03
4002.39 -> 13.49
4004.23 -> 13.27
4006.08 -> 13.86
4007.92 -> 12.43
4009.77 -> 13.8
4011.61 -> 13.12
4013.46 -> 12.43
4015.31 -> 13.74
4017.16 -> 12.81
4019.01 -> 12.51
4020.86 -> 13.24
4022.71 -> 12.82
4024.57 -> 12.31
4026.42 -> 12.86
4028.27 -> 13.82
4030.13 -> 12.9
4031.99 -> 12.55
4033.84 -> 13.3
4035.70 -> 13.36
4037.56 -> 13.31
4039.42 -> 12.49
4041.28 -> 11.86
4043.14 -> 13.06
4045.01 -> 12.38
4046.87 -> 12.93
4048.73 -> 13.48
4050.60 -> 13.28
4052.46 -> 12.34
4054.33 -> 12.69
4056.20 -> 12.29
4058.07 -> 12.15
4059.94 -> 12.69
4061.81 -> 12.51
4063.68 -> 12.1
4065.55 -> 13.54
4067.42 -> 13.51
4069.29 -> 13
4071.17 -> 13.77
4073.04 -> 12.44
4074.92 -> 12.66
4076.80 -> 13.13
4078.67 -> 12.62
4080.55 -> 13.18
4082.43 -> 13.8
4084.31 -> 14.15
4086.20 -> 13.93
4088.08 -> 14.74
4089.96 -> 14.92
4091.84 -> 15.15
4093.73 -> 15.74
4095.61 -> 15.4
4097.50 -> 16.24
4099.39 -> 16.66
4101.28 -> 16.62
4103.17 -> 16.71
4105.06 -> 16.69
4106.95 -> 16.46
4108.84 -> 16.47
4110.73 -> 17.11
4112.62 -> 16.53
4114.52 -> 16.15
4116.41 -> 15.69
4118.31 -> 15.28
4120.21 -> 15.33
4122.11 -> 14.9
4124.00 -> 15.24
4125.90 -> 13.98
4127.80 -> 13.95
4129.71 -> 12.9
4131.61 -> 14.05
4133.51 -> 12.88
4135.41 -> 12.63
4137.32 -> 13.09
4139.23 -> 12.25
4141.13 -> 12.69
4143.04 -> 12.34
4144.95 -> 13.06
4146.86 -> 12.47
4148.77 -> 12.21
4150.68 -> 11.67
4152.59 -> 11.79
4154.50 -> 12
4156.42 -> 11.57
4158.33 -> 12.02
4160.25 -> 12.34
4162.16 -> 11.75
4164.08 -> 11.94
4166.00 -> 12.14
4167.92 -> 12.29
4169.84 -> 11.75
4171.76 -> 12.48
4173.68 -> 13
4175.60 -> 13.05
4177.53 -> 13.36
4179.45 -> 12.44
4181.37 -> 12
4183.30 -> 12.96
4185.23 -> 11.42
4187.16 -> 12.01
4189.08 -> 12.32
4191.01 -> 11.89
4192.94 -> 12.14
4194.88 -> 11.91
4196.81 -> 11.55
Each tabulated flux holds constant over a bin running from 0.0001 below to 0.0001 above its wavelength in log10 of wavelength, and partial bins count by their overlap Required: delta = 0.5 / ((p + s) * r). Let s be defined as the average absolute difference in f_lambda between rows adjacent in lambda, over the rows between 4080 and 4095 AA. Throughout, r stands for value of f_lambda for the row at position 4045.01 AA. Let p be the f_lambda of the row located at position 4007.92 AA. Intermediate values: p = 12.43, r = 12.38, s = 0.43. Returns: 0.0031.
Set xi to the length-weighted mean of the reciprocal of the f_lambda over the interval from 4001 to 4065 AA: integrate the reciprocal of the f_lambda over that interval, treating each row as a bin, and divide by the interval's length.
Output 0.078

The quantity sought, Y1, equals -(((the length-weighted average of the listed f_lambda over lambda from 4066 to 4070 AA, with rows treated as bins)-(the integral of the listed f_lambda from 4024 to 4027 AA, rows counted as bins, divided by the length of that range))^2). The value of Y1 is -0.5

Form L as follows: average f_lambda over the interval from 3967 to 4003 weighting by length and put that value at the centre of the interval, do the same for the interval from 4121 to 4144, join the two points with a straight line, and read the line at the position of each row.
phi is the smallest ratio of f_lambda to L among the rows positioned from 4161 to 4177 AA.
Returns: 0.89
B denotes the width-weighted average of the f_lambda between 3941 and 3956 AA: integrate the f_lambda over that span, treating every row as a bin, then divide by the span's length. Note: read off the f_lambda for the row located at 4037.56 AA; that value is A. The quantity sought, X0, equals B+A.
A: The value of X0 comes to 27.89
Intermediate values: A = 13.31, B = 14.6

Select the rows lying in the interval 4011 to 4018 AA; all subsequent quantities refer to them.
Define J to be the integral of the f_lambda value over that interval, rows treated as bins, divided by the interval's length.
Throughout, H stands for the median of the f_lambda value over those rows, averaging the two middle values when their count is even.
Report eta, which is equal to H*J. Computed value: 169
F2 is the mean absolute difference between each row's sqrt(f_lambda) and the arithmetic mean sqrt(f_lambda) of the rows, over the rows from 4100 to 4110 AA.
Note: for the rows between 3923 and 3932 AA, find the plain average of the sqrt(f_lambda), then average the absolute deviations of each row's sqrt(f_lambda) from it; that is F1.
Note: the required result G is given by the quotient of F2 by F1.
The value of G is 0.19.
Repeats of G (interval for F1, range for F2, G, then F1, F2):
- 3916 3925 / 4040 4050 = 0.93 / 0.075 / 0.070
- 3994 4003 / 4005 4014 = 1.09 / 0.071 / 0.077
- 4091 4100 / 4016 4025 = 0.60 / 0.061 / 0.037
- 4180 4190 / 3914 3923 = 1.02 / 0.057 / 0.058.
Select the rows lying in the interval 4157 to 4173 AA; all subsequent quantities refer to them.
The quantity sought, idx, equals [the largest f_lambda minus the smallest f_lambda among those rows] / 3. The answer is 0.24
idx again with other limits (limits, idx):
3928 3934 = 0.59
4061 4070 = 0.48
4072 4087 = 0.57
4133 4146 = 0.28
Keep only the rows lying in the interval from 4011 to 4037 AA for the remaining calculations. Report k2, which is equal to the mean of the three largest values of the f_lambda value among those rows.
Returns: 13.6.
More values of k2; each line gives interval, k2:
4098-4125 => 16.8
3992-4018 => 14.3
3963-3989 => 16.7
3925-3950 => 15.4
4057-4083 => 13.7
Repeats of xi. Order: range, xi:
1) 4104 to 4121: 0.062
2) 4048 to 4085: 0.077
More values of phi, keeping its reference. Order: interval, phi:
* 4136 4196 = 0.88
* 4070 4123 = 0.89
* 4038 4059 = 0.83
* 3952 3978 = 0.93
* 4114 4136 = 0.94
